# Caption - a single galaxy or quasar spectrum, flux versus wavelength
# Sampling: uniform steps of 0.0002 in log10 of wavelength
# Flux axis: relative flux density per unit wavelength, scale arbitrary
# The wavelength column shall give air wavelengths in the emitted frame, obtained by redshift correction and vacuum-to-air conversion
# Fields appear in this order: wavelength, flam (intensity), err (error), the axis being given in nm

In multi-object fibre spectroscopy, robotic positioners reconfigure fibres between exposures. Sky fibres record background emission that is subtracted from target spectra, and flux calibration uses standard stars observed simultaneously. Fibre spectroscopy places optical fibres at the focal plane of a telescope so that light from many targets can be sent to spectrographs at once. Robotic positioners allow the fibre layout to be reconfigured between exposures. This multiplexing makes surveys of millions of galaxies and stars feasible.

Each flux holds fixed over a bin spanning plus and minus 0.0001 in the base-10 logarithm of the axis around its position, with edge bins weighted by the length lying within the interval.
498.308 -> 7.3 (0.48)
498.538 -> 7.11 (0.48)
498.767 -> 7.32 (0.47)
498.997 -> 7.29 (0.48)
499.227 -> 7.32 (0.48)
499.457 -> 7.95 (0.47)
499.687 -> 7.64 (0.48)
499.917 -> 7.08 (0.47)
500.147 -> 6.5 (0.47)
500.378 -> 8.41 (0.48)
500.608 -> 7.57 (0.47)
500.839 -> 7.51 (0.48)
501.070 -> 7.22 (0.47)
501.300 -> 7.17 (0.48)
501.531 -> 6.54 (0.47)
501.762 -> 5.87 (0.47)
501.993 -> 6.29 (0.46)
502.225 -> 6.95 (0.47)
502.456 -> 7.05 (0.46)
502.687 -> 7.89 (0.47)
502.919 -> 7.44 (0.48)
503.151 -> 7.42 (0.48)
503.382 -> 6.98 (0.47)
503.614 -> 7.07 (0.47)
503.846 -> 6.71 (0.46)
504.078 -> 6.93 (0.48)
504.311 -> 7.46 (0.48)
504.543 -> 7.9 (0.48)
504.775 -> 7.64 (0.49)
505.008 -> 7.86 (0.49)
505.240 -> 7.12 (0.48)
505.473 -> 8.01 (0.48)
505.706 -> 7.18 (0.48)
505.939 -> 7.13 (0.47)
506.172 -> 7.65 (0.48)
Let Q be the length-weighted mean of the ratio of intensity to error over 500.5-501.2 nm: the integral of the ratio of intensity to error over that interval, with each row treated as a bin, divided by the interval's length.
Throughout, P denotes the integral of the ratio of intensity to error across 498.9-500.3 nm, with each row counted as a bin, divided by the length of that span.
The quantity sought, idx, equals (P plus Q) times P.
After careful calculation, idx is 479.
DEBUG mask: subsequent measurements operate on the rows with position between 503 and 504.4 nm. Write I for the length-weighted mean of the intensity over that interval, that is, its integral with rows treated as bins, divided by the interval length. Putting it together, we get 7.1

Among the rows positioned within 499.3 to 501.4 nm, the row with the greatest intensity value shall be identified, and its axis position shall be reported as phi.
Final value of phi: 500.378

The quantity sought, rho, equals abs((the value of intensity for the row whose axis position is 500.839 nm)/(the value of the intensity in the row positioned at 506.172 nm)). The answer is 0.98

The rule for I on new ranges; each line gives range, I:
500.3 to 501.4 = 7.6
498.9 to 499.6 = 7.5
